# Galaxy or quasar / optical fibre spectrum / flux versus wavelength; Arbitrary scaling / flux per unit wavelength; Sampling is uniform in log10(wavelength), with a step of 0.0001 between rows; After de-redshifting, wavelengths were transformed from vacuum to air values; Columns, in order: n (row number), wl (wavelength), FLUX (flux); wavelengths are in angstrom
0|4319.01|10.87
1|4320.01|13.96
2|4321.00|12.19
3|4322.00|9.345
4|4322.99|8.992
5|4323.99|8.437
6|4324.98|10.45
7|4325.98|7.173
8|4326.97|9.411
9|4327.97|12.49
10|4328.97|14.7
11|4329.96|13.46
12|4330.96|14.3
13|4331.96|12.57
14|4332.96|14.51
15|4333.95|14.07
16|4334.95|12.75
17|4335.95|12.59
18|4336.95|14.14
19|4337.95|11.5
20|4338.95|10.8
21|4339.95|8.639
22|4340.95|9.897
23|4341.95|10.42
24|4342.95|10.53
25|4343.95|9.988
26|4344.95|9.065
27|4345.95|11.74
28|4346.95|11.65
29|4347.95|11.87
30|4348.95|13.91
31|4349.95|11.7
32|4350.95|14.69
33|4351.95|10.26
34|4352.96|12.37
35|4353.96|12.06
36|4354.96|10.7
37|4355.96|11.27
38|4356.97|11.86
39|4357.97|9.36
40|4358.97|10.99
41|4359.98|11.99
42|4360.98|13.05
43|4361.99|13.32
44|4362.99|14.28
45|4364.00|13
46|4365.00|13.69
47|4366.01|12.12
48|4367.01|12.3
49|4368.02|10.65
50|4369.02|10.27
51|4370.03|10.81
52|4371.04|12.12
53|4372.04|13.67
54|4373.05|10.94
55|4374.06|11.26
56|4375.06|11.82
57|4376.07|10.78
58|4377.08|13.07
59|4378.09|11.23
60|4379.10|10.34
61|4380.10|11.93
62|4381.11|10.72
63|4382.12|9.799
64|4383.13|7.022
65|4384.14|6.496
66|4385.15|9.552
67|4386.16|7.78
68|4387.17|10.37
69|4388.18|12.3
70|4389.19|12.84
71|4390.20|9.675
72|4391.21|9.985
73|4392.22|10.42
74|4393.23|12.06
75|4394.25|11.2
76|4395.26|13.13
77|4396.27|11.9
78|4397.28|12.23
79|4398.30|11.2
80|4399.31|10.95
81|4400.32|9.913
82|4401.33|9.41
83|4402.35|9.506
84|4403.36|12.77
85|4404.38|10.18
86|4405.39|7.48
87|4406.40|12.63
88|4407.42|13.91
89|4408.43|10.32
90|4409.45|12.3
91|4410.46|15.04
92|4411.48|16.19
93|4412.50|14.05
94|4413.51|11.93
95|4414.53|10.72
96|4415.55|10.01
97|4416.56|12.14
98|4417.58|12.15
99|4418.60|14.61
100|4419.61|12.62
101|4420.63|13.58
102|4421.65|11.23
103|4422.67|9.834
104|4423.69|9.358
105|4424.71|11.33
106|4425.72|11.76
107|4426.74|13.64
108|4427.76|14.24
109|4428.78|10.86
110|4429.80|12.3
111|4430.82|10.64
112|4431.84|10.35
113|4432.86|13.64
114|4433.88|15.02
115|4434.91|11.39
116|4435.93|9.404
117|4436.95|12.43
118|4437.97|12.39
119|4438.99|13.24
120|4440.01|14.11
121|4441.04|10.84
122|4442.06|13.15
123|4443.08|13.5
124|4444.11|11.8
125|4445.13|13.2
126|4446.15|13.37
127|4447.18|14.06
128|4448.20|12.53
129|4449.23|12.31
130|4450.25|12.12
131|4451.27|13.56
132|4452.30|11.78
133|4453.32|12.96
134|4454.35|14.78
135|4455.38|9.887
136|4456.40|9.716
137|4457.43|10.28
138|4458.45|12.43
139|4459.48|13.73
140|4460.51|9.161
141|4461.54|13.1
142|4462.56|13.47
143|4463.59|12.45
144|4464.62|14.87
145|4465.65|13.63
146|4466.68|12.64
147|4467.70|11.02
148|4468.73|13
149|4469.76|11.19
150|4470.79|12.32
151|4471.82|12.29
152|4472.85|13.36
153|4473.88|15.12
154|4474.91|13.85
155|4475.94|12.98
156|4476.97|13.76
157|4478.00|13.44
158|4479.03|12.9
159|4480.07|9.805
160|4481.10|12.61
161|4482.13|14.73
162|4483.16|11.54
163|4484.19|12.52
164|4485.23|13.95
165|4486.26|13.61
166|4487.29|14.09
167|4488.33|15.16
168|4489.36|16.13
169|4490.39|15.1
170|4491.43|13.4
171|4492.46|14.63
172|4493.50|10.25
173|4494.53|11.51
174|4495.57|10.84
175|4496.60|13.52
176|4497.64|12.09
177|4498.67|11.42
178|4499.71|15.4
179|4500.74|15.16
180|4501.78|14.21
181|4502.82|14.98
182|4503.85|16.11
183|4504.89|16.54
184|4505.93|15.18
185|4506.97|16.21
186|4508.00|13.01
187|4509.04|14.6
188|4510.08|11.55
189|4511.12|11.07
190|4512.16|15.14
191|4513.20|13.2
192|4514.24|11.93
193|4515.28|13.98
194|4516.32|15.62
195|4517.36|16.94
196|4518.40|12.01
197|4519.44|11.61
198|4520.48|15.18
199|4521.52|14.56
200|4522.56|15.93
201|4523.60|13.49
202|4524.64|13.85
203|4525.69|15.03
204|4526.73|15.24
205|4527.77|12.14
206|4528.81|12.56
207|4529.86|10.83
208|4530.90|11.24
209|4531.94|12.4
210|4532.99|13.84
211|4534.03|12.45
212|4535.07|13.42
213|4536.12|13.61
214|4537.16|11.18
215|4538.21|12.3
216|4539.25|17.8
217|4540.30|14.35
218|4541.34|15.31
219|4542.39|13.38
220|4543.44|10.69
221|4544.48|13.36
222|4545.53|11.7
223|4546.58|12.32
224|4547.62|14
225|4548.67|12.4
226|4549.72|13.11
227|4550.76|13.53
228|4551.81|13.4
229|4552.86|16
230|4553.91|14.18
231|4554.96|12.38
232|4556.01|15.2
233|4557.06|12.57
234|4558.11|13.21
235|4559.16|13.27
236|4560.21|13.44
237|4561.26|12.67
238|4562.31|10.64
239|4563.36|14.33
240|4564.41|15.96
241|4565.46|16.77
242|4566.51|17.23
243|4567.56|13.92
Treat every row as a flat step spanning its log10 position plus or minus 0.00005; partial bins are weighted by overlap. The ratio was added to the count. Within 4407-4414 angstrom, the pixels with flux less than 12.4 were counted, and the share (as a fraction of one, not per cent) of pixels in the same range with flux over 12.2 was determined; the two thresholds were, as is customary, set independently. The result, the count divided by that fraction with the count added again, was 7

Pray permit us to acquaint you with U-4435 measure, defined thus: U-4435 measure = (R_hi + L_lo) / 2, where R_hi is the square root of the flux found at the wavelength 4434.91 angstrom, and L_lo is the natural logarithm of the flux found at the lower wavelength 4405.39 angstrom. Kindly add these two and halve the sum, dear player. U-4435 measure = 2.69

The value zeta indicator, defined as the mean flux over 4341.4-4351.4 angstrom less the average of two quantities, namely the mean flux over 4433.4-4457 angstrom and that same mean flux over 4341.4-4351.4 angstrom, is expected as -0.47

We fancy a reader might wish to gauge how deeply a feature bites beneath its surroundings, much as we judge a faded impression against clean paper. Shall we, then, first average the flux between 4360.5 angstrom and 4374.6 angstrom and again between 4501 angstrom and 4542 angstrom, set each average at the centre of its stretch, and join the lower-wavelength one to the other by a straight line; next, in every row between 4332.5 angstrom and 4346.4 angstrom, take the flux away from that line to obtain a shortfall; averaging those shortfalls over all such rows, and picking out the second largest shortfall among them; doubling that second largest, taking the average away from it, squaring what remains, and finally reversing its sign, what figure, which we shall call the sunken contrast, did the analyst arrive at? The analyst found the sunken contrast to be -29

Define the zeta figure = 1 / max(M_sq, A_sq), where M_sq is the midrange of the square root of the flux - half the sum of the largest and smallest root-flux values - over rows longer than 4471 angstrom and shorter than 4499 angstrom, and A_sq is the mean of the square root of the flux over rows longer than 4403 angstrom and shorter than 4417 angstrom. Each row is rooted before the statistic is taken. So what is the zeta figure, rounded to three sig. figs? 0.280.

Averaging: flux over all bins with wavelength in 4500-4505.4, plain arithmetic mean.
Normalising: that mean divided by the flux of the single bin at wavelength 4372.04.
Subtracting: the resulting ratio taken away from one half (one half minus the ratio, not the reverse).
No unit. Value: -0.63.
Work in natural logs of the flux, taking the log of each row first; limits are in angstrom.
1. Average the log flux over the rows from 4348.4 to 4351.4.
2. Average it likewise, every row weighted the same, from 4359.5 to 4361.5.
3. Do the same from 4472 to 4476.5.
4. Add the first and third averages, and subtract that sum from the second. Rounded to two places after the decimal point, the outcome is -2.69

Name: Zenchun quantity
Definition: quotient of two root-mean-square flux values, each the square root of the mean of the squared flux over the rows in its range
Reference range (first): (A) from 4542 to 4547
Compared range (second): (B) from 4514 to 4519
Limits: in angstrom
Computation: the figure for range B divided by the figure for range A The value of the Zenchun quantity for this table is 1.2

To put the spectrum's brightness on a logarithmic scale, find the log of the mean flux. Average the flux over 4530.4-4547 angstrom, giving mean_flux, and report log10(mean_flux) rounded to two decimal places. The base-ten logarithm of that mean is 1.12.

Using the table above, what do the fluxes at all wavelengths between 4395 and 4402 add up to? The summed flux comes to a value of 79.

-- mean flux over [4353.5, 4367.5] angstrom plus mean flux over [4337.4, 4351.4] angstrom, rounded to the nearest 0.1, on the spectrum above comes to 23.3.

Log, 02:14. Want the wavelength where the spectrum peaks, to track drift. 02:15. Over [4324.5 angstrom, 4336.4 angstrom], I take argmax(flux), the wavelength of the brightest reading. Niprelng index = 4328.97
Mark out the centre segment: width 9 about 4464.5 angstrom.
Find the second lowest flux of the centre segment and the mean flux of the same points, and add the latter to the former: 23.6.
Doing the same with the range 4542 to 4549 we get 24.2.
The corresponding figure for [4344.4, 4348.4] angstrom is 22.7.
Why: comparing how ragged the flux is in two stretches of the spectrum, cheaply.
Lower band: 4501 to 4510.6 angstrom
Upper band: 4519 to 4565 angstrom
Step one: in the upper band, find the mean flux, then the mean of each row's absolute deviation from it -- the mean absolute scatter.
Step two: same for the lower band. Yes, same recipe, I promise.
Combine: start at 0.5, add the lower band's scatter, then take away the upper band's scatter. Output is 0.51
